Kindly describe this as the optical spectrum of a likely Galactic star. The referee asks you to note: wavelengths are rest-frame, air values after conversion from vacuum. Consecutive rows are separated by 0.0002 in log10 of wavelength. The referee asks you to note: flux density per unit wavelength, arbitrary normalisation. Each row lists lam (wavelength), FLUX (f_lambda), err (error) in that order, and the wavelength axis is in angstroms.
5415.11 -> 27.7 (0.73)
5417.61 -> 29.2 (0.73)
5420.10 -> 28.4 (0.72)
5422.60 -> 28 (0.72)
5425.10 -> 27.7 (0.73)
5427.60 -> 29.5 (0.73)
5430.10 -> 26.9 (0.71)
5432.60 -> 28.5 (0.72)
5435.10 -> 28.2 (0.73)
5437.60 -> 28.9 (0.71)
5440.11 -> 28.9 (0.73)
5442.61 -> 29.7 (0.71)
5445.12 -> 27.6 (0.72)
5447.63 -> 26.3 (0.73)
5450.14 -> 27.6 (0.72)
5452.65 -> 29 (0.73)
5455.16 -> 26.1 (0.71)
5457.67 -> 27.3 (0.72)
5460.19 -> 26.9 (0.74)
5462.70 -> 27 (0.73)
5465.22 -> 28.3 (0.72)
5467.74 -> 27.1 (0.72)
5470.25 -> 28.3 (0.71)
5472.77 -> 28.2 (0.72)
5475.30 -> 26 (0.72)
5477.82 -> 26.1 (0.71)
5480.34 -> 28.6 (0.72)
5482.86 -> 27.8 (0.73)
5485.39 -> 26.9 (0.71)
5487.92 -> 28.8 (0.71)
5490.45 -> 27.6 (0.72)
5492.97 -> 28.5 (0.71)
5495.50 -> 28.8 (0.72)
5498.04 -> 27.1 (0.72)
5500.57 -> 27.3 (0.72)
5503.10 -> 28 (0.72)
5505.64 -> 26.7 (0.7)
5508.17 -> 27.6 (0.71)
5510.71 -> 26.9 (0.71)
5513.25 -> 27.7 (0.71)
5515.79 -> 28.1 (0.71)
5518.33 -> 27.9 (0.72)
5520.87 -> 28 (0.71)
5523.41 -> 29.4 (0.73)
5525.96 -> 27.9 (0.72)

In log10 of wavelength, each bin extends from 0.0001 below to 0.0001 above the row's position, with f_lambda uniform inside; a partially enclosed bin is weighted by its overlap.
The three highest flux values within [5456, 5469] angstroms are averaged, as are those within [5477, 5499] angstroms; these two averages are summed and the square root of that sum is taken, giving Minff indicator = 7.50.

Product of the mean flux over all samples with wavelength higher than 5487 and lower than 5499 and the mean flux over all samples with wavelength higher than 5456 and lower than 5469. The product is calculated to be 769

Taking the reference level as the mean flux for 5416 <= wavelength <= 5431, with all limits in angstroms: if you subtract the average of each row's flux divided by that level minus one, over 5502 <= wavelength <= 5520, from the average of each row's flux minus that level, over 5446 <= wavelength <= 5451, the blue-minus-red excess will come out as -1.3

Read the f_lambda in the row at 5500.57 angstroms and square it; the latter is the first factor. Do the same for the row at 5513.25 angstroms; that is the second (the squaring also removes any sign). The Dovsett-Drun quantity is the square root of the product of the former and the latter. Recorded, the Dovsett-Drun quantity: 756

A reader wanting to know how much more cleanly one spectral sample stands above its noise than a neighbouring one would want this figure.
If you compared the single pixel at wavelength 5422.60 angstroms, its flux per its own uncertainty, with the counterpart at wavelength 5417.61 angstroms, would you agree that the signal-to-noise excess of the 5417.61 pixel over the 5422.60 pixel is 1.1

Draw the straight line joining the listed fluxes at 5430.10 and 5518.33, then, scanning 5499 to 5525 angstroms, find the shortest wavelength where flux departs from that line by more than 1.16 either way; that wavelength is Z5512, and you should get 5523.41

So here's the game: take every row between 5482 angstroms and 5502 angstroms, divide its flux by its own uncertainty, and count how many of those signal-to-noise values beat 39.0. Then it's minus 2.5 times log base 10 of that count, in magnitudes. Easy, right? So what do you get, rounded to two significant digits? -1.2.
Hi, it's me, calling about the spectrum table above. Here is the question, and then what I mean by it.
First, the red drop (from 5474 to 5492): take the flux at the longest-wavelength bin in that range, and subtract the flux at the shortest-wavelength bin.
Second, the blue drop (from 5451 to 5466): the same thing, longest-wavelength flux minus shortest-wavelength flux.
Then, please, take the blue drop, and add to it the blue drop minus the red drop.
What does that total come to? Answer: -3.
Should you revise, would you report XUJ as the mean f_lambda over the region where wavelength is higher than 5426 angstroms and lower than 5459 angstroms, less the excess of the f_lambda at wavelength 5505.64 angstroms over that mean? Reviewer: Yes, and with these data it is 29.4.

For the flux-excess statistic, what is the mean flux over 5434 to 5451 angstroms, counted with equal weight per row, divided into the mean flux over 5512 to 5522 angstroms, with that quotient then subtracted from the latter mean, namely 26.9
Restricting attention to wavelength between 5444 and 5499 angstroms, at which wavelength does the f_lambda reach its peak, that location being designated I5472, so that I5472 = 5452.65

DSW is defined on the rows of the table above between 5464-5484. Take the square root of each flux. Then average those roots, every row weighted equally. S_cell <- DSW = 5.25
